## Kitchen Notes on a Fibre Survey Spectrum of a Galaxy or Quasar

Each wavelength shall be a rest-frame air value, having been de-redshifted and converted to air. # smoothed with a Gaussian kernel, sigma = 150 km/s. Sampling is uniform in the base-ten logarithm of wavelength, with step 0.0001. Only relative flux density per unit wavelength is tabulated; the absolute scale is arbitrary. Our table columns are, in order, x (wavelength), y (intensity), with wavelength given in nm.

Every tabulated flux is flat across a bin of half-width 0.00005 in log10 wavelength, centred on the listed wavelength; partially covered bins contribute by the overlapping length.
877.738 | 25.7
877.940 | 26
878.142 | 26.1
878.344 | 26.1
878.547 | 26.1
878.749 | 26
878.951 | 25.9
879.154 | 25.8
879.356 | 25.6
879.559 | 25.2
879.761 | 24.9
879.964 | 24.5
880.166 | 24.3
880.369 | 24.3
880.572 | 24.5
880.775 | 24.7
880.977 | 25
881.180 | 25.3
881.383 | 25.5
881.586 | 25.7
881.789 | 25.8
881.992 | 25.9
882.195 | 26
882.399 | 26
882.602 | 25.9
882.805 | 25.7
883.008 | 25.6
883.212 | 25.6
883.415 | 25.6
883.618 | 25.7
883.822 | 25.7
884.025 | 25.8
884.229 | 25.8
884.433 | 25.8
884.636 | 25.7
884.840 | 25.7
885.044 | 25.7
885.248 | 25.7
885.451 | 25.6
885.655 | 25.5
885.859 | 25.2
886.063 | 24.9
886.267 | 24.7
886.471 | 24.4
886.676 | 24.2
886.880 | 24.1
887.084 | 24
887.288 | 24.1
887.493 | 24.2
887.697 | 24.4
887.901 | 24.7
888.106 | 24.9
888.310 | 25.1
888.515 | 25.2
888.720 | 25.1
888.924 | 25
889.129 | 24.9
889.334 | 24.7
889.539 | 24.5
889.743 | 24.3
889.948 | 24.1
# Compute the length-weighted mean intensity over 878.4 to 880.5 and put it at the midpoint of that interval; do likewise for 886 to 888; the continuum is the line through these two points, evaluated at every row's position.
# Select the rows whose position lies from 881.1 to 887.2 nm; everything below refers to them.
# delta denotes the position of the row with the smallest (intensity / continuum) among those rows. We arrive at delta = 887.084 nm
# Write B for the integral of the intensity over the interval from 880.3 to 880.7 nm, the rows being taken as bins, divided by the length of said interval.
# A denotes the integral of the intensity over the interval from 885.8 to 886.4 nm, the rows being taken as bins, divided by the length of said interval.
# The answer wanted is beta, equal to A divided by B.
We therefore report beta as 1.02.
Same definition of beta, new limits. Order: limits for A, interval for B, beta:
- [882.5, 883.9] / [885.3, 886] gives 1.01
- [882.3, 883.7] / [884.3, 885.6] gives 1.00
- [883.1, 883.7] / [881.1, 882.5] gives 1.00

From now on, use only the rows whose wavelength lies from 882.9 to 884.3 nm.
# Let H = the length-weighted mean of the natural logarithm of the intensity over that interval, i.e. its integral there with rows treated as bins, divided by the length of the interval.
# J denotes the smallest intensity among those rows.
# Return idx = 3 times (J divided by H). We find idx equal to 23.7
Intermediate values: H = 3.25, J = 25.6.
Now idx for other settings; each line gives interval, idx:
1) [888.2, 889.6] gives 22.9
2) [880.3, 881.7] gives 22.6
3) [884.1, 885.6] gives 23.7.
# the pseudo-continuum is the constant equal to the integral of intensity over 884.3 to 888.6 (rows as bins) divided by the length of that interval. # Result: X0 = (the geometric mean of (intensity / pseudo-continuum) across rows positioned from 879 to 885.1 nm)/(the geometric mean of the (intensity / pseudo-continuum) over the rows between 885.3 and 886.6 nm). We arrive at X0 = 1.02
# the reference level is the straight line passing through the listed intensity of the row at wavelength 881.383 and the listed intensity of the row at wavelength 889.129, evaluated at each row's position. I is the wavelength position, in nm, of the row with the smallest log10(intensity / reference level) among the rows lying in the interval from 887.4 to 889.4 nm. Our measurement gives 887.493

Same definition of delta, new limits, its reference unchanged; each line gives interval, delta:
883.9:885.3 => 884.636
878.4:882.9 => 880.166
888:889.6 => 889.539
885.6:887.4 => 887.084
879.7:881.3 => 880.166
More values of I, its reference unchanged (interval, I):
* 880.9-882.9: 880.977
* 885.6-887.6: 887.084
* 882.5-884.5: 883.008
